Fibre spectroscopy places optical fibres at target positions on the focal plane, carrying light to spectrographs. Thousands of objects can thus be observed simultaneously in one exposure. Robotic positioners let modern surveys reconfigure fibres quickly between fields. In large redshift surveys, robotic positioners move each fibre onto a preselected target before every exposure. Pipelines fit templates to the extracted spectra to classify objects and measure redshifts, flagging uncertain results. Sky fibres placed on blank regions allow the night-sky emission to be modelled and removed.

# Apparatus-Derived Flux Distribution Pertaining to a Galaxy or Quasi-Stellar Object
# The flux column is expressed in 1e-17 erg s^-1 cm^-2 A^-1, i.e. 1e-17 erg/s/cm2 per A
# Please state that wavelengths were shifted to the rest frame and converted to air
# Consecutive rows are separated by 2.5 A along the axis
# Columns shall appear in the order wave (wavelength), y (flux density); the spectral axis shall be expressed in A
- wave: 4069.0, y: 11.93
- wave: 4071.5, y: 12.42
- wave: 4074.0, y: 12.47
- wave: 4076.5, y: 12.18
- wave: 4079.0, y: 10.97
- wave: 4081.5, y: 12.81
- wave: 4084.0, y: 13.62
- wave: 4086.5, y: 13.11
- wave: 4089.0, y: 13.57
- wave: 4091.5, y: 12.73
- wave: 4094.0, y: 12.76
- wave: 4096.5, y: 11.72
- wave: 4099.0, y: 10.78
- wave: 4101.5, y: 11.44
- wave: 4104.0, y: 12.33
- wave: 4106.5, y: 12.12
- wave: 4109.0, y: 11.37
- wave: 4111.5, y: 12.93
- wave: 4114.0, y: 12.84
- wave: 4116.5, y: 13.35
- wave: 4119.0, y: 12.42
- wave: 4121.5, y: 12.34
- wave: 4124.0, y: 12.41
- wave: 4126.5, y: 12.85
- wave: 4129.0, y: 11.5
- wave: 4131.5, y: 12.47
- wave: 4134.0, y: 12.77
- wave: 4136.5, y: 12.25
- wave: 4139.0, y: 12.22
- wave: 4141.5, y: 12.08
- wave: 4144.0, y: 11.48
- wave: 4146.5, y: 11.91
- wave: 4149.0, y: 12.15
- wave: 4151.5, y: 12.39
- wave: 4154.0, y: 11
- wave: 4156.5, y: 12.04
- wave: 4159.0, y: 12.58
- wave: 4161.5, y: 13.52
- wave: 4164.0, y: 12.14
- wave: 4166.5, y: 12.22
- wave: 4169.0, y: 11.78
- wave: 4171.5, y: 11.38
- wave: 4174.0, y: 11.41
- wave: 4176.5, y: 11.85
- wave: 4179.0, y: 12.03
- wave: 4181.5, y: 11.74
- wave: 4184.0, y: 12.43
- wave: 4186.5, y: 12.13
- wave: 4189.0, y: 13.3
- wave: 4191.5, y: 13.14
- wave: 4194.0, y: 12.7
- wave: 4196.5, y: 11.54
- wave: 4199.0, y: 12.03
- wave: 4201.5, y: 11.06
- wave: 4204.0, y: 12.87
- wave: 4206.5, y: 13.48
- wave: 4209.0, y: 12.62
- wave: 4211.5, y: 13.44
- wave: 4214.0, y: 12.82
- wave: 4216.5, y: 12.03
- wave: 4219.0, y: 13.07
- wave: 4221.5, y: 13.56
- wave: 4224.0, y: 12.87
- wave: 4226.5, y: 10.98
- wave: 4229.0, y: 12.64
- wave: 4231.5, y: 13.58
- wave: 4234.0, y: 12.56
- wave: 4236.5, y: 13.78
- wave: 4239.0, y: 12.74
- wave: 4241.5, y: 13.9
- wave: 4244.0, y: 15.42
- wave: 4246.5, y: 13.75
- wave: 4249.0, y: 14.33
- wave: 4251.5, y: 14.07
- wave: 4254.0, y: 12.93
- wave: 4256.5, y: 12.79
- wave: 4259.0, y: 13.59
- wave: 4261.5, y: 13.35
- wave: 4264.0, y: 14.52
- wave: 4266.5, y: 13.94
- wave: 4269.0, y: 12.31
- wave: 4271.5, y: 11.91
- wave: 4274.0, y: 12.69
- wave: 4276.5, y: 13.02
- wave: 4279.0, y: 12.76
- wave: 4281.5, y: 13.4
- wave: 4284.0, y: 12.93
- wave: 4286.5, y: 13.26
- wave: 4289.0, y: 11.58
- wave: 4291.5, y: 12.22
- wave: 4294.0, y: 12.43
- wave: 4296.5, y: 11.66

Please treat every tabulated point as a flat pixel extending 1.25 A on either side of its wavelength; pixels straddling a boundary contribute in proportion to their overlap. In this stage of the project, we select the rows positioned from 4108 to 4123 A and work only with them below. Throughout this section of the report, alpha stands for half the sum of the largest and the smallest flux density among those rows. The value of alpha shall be 12.36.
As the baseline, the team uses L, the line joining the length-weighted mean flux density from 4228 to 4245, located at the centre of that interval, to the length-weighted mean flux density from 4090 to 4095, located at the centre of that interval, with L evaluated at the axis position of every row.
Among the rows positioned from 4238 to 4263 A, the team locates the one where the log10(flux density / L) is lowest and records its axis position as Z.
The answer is 4256.5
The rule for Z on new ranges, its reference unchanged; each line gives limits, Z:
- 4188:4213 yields 4201.5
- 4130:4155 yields 4154.0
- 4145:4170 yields 4154.0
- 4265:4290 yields 4289.0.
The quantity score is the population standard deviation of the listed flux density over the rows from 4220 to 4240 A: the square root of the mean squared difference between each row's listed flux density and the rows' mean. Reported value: 0.83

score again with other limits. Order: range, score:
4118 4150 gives 0.40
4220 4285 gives 0.88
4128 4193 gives 0.58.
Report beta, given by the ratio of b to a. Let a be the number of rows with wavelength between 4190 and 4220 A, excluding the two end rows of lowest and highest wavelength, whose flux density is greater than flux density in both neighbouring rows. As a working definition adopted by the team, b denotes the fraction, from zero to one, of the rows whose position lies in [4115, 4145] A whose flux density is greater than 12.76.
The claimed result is 0.08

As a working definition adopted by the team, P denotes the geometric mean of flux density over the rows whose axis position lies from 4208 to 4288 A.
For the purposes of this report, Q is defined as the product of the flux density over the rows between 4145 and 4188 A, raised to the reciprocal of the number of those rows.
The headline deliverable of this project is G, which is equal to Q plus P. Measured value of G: 25.2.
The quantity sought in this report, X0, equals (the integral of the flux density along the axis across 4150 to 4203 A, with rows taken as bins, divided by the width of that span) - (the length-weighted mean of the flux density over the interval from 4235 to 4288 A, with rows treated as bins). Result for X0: -1.27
